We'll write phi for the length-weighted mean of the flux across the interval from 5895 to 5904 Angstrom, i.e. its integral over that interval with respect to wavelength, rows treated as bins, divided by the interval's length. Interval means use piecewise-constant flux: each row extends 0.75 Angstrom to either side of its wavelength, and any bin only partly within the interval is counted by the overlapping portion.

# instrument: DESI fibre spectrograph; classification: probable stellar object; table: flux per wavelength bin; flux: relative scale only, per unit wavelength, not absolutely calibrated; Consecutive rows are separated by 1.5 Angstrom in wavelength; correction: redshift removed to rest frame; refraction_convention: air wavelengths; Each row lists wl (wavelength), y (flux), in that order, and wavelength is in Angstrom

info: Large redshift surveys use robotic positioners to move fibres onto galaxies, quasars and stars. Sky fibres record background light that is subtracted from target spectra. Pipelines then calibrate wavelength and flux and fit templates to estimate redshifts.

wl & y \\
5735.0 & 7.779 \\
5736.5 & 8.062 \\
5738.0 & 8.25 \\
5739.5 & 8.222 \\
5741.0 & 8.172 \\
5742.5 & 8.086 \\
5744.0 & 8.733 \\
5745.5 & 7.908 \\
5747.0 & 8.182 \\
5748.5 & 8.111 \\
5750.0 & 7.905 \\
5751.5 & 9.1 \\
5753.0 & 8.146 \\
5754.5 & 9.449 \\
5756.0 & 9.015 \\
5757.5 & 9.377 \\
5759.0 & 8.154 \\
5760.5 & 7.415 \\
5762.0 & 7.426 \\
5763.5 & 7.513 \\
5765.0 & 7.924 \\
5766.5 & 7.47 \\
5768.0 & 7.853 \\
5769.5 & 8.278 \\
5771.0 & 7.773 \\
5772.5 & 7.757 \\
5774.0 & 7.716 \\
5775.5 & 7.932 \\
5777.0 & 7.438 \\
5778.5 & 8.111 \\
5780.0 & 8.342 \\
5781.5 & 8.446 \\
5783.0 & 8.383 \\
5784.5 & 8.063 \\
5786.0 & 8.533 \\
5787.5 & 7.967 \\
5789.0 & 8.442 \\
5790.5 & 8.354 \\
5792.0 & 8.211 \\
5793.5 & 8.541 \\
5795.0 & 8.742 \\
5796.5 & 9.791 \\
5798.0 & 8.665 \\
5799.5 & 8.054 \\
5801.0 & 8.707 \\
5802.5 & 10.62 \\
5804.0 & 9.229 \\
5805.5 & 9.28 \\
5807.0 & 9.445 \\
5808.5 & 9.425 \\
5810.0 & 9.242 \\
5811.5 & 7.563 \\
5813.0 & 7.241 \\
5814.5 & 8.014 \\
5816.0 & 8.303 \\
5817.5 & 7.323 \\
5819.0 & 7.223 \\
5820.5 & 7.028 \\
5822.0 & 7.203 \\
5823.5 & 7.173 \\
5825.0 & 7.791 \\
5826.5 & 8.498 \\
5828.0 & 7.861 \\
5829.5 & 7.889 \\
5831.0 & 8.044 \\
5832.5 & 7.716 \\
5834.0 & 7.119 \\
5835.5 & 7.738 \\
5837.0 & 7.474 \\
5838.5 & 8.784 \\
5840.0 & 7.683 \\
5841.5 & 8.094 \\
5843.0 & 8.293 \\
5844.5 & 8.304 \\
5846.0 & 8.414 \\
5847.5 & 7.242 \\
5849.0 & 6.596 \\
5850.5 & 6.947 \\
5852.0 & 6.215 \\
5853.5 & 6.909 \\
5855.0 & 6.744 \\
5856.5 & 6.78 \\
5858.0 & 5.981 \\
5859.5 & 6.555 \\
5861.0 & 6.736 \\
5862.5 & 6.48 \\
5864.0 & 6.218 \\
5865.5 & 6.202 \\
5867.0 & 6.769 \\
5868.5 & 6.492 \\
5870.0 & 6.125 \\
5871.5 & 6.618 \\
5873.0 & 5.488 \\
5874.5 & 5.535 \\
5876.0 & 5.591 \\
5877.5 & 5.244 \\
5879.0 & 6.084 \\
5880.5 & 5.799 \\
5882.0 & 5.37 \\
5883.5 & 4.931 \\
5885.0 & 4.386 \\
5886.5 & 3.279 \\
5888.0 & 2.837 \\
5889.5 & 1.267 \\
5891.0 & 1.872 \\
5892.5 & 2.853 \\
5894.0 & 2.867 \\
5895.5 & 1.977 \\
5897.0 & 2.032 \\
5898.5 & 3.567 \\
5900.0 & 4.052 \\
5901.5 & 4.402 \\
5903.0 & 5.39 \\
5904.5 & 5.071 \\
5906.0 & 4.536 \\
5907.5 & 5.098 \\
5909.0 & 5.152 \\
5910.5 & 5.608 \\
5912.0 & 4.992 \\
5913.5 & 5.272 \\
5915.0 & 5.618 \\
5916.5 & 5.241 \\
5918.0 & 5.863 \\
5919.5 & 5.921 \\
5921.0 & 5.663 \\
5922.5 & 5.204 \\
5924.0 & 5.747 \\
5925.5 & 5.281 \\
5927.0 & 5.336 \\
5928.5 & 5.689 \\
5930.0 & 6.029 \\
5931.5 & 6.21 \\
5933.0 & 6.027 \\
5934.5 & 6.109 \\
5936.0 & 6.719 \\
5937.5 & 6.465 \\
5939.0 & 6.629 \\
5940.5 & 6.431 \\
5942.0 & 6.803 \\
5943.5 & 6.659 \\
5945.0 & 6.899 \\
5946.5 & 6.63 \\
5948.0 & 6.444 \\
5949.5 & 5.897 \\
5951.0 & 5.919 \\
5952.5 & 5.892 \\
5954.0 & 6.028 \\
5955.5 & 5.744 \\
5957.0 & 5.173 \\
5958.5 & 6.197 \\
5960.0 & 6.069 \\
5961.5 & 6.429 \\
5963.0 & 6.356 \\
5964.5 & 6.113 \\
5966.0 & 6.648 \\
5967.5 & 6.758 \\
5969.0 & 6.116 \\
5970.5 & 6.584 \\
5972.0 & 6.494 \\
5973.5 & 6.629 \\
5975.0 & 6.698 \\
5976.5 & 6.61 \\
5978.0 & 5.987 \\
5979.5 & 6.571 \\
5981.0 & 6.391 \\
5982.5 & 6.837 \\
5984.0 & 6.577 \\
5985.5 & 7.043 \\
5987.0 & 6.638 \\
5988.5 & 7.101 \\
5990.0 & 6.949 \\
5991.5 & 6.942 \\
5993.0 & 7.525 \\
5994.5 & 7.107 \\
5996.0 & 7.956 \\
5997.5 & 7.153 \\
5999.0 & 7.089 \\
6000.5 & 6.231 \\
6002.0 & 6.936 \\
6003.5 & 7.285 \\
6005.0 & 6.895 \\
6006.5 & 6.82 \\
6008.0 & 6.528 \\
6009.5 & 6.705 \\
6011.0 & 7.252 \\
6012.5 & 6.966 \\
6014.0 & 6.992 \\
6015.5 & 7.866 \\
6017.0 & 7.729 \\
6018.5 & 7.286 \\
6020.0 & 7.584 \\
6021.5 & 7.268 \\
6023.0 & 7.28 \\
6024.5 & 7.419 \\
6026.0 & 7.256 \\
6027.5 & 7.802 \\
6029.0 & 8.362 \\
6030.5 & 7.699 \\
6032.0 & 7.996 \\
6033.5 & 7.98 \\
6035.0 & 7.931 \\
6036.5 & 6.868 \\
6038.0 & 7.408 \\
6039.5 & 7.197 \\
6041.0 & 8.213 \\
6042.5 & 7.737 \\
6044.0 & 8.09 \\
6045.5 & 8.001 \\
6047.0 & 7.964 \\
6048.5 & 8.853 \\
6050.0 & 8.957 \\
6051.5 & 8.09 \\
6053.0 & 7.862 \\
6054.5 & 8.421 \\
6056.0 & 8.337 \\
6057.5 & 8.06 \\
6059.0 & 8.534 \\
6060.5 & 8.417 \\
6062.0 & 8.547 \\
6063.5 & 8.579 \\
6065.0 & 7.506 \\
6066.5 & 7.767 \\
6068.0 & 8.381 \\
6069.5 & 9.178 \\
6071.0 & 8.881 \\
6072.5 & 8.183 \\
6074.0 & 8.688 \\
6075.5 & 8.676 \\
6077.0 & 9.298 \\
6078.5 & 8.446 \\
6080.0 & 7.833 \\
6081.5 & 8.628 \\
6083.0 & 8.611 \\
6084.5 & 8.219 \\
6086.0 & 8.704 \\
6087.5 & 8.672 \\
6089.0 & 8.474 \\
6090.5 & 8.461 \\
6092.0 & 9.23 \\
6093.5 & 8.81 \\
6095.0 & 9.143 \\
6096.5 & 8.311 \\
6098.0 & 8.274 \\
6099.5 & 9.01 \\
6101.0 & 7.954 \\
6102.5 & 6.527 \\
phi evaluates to 3.7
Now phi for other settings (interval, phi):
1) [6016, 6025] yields 7.4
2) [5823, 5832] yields 7.9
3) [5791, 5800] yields 8.7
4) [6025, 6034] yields 7.8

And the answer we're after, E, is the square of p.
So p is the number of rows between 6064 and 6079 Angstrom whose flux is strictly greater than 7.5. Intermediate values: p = 10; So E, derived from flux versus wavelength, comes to 100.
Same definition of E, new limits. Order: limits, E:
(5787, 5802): 100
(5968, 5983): 0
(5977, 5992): 0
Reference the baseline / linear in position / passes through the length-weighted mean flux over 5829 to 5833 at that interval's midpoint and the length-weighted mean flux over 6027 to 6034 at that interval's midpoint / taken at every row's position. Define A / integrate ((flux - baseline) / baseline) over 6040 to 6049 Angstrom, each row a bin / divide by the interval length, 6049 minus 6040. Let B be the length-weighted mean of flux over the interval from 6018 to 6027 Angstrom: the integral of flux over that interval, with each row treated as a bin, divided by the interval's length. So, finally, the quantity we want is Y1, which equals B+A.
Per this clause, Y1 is 7.38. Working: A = 0.01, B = 7.36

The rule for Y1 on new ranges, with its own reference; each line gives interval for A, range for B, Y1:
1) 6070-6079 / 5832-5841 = 7.85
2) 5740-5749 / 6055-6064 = 8.45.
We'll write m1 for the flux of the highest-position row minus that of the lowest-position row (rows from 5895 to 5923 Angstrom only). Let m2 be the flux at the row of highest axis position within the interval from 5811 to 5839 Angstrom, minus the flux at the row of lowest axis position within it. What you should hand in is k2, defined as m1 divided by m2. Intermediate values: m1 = 3.2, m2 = 1.2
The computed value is 3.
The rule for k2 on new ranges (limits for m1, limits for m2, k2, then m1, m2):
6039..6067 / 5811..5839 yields 0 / 0.6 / 1.2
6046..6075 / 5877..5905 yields -4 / 0.7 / -0.2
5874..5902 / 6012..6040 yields -5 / -1.1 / 0.2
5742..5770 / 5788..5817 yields -1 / 0.2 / -0.1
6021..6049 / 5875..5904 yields -8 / 1.6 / -0.2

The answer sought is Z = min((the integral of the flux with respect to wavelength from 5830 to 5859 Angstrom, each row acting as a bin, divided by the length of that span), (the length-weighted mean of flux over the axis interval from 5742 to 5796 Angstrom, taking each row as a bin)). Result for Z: 7.4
